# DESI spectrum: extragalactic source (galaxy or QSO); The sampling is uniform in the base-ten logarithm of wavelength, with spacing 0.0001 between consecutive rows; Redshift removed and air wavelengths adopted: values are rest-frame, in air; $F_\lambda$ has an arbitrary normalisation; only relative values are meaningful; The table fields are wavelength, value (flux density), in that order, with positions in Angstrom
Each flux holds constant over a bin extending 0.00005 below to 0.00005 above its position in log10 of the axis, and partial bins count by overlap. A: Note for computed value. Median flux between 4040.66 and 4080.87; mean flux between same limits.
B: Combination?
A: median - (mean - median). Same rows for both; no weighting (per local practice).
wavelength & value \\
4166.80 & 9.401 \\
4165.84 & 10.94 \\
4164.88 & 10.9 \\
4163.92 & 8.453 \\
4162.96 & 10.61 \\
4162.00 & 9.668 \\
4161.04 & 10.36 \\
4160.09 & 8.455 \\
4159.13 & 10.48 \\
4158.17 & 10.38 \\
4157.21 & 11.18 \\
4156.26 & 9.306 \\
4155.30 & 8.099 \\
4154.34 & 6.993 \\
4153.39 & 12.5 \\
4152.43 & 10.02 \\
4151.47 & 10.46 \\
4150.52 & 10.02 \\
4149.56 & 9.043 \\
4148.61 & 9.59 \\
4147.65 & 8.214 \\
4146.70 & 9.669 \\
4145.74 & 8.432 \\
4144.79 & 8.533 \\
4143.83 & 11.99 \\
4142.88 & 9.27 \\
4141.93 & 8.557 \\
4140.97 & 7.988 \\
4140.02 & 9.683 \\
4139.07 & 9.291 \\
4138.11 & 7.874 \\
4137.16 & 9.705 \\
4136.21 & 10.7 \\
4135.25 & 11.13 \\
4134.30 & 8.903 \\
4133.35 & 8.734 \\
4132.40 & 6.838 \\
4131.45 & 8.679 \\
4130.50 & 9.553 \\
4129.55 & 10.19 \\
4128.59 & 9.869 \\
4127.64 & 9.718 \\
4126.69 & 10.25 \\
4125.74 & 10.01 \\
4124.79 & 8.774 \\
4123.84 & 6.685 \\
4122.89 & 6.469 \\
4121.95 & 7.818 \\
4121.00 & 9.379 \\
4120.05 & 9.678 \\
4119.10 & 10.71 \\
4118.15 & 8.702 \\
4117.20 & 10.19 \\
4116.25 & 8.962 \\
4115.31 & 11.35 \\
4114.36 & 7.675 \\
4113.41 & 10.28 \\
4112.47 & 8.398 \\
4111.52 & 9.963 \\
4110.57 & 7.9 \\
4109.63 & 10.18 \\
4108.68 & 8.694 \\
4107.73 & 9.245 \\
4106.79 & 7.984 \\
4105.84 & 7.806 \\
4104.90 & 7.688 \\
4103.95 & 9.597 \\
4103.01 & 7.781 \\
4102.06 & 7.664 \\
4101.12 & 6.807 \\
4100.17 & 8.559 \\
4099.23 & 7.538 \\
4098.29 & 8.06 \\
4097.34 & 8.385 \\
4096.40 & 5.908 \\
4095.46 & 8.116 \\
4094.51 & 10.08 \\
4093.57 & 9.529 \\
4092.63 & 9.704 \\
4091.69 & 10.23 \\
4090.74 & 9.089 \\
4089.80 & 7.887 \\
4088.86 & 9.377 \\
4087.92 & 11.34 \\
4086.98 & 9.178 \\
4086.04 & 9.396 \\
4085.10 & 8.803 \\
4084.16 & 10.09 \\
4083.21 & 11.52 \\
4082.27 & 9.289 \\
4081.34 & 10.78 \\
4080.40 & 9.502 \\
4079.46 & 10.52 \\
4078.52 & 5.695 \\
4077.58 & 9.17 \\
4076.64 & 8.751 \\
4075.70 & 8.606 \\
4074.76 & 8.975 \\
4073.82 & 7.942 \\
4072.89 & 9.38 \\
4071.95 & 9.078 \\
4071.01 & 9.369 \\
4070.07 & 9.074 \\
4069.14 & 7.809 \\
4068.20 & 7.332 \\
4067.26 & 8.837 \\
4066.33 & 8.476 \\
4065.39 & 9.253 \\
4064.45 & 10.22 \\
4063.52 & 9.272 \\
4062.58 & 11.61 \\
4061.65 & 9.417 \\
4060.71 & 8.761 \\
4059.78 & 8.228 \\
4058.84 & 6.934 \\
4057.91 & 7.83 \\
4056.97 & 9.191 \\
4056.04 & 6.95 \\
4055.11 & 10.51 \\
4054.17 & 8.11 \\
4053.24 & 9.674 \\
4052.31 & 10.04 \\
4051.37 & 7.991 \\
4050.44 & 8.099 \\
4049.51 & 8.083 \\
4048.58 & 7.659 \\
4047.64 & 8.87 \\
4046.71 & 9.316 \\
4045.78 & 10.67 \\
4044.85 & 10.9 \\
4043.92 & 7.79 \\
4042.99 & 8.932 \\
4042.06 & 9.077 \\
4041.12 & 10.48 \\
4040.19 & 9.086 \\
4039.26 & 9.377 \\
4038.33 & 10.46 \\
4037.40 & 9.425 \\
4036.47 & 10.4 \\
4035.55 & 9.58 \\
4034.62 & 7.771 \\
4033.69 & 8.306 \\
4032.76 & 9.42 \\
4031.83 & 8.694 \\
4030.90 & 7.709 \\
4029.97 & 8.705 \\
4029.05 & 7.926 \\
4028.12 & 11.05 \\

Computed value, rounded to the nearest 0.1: 9.1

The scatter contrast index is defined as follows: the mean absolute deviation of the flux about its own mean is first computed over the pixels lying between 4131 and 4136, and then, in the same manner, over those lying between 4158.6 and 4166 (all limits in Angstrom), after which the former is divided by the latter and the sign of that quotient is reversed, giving -1.1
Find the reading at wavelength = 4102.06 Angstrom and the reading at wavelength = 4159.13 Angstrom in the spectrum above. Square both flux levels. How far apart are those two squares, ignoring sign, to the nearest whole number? 51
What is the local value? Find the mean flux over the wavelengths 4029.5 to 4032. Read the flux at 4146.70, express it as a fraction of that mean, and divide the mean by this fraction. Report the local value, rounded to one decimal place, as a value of 7.2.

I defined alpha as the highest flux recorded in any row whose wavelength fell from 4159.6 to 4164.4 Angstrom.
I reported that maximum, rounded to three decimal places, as 10.610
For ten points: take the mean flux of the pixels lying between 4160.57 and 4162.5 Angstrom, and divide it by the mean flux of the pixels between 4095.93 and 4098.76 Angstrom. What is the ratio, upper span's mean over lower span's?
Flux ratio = 1.34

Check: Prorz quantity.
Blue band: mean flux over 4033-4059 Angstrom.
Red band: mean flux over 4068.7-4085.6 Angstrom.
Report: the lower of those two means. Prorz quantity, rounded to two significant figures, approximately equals 9.0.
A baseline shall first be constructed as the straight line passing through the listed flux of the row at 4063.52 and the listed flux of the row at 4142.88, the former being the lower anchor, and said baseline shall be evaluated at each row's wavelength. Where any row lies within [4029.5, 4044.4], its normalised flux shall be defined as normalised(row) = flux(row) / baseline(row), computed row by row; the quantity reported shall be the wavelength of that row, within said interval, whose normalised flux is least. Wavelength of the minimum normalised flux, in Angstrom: 4030.90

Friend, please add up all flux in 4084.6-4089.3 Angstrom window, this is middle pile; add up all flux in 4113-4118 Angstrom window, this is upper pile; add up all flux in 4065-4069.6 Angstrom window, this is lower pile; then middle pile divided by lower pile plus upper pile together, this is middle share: 0.53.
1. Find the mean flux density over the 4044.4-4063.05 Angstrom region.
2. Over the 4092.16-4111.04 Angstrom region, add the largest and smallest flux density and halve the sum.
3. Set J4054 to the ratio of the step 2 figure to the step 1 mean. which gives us 0.90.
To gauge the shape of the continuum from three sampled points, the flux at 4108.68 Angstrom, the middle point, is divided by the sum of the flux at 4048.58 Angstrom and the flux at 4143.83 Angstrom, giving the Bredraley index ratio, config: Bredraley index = 0.44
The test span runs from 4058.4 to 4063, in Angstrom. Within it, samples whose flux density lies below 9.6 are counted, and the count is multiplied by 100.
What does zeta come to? 400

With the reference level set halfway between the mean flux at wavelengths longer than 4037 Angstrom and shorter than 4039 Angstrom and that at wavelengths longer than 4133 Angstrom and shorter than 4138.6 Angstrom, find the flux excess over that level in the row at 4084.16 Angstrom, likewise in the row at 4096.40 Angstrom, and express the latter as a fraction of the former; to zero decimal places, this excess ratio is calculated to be -10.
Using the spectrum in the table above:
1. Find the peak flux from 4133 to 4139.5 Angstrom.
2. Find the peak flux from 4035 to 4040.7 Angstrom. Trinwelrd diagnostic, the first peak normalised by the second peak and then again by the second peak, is 0.10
